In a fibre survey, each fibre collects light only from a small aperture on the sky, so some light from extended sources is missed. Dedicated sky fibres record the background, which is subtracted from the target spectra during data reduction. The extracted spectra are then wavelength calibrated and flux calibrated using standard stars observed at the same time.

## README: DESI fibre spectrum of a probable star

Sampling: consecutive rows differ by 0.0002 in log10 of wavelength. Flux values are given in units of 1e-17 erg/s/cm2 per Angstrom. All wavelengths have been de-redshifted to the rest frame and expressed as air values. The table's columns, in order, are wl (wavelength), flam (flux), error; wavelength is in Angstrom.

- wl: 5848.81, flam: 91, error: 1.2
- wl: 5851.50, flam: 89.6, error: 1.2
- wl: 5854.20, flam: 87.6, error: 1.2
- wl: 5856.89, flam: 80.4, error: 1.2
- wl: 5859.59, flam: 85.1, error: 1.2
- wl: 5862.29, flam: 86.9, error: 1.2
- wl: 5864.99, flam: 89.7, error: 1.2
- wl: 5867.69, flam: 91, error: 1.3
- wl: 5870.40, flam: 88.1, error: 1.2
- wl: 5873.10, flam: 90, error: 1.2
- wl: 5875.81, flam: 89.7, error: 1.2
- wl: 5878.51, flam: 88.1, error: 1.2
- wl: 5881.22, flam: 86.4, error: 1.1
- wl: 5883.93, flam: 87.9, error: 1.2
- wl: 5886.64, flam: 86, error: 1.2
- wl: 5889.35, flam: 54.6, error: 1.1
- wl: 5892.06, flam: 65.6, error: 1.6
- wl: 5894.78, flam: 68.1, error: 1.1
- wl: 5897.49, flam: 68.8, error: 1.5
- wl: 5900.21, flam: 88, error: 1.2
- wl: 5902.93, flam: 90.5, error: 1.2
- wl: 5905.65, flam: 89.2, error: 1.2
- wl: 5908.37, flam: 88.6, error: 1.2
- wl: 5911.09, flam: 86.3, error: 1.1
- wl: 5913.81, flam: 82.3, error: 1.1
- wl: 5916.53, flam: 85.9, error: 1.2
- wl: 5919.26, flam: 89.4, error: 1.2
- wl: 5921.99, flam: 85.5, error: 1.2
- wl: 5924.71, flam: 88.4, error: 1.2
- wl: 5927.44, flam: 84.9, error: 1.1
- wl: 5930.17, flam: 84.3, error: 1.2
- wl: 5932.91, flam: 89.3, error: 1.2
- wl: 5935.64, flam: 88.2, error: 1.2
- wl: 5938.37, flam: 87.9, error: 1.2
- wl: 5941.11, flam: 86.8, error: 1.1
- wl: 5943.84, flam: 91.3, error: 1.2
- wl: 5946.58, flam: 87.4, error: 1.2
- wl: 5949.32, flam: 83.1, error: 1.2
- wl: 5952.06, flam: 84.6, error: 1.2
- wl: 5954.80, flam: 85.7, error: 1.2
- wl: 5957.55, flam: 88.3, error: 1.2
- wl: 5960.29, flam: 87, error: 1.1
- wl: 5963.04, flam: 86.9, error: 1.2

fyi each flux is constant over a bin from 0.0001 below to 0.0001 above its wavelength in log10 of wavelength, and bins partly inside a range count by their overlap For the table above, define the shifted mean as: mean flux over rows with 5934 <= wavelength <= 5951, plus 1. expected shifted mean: 88.5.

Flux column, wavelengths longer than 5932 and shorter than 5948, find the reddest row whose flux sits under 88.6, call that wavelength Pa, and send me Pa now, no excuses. 5946.58 Angstrom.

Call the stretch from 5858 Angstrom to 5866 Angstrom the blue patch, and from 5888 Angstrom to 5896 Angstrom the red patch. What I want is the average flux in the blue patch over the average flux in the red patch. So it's 1.4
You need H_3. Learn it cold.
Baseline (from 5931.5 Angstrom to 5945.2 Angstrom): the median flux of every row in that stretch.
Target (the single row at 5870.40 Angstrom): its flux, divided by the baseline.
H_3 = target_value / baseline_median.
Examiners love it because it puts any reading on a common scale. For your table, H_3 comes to 1.00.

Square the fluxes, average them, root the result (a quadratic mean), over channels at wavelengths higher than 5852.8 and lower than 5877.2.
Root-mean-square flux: 87.7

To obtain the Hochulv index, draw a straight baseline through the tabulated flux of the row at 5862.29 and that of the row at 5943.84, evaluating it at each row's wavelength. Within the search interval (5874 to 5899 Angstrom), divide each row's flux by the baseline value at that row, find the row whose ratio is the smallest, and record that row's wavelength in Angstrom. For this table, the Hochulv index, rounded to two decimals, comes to 5889.35 Angstrom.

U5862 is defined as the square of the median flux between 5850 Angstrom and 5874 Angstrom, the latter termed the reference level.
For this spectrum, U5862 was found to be 7762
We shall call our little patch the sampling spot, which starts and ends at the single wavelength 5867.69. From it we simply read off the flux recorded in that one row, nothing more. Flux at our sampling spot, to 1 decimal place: 91.0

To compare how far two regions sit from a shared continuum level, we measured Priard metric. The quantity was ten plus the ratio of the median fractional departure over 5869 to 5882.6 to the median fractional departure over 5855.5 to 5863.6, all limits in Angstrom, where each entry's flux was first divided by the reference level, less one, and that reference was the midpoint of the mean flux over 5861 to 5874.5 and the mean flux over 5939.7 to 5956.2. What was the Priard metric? 9.9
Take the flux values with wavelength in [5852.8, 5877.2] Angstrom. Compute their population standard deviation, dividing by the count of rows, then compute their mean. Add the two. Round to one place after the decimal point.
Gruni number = 90.7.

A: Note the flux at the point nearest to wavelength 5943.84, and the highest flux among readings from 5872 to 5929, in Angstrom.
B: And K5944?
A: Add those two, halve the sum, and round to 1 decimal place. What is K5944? 90.9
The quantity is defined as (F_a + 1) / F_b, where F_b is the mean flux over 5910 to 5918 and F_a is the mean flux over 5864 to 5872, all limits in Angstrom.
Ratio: 1.07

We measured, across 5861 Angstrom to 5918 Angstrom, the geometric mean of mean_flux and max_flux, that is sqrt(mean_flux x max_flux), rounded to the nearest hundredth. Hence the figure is 87.12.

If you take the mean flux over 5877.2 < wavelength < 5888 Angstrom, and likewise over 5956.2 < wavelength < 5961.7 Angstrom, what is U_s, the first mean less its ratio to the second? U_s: 86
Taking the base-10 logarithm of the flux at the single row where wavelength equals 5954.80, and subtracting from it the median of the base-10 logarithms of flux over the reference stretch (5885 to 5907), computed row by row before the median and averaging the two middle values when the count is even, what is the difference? 0.047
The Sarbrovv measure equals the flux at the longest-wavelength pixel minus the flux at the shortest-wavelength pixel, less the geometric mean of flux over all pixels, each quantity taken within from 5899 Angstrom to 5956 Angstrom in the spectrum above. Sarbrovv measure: -89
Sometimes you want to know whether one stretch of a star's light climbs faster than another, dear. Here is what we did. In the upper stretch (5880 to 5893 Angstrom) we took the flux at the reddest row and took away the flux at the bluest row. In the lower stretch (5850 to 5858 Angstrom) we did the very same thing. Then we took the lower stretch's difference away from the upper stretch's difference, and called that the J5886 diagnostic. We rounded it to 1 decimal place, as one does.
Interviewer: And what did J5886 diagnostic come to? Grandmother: -11.6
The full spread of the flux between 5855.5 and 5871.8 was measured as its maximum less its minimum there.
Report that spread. 11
